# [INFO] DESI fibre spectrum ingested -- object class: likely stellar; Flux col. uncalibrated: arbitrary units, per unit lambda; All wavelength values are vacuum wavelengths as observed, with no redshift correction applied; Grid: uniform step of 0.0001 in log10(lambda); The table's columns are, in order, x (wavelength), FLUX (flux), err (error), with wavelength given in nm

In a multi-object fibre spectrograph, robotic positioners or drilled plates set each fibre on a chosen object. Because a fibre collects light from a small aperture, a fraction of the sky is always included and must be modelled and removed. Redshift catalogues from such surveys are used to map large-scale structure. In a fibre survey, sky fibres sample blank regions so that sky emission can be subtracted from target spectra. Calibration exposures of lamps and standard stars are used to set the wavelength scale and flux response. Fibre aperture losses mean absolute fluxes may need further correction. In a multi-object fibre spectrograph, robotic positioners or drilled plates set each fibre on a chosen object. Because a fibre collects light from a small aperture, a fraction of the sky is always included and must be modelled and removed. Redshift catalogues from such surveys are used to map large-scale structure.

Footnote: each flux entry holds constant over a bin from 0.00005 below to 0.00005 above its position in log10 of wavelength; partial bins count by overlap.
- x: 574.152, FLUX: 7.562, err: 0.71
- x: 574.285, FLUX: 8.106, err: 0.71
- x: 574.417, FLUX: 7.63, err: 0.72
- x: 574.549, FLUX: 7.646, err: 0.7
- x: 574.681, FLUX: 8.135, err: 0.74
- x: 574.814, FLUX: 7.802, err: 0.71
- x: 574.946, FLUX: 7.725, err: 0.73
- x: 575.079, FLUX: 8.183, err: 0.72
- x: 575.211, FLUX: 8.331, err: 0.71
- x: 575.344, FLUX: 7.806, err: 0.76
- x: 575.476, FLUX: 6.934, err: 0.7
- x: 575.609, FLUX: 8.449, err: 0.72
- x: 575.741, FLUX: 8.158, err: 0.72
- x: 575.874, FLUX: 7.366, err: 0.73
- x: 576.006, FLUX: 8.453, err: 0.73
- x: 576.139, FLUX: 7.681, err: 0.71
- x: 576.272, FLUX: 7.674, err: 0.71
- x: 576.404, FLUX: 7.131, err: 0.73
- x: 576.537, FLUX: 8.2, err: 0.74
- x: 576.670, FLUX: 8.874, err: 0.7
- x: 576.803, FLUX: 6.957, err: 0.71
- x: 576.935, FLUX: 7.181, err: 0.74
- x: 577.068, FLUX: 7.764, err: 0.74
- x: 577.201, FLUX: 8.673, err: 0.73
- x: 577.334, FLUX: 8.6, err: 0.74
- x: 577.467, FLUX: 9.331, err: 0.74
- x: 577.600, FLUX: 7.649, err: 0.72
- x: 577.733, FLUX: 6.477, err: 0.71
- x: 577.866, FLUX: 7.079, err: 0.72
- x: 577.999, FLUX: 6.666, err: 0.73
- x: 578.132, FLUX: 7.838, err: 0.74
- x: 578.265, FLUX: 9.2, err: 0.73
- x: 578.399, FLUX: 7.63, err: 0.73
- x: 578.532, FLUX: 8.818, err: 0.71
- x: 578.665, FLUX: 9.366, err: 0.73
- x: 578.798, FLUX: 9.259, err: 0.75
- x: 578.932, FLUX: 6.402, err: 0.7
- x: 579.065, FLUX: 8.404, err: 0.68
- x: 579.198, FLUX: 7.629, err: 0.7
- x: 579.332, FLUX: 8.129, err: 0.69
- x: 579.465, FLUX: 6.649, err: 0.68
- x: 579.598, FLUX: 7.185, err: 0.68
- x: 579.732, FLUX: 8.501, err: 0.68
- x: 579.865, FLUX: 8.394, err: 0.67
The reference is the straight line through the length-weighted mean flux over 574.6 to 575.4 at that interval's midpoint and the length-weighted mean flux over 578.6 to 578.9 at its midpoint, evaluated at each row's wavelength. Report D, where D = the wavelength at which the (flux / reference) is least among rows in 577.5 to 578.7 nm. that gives 577.733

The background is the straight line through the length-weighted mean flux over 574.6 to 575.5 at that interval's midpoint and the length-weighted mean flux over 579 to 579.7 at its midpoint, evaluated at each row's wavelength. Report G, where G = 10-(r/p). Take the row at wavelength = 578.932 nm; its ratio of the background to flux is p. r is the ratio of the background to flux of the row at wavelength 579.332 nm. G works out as 9.21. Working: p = 1.20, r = 0.94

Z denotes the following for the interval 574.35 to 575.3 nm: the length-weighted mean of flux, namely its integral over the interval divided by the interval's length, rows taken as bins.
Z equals 7.92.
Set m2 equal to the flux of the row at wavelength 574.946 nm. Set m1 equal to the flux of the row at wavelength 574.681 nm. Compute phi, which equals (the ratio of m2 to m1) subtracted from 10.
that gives 9.05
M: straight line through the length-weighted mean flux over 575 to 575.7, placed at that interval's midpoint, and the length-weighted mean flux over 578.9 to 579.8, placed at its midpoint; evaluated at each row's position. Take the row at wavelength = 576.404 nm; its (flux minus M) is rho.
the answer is -0.7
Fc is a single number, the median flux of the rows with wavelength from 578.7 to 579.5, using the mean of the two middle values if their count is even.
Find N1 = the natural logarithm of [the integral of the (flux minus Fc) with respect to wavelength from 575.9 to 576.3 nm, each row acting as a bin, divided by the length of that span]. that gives -3.7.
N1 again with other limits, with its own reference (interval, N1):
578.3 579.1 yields -0.8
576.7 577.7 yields -2.1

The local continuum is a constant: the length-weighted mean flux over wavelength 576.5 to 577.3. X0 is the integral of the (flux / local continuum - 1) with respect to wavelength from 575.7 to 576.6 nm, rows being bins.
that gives -0.018 nm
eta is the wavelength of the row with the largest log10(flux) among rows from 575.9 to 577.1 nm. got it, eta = 576.670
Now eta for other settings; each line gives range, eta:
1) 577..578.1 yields 577.467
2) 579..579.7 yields 579.065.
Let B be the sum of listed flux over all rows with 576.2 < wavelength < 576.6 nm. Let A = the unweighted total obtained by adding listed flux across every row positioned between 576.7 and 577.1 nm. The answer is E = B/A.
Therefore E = 1.05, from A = 21.9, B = 23.0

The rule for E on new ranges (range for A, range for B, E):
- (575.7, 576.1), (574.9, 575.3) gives 1.01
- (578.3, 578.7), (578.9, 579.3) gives 0.87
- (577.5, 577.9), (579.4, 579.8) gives 1.05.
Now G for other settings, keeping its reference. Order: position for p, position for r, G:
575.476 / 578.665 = 9.28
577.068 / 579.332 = 9.06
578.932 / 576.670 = 9.27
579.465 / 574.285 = 9.15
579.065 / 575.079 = 8.94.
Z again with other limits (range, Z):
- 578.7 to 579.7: 7.75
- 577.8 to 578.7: 8.04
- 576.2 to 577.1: 7.68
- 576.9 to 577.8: 7.98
